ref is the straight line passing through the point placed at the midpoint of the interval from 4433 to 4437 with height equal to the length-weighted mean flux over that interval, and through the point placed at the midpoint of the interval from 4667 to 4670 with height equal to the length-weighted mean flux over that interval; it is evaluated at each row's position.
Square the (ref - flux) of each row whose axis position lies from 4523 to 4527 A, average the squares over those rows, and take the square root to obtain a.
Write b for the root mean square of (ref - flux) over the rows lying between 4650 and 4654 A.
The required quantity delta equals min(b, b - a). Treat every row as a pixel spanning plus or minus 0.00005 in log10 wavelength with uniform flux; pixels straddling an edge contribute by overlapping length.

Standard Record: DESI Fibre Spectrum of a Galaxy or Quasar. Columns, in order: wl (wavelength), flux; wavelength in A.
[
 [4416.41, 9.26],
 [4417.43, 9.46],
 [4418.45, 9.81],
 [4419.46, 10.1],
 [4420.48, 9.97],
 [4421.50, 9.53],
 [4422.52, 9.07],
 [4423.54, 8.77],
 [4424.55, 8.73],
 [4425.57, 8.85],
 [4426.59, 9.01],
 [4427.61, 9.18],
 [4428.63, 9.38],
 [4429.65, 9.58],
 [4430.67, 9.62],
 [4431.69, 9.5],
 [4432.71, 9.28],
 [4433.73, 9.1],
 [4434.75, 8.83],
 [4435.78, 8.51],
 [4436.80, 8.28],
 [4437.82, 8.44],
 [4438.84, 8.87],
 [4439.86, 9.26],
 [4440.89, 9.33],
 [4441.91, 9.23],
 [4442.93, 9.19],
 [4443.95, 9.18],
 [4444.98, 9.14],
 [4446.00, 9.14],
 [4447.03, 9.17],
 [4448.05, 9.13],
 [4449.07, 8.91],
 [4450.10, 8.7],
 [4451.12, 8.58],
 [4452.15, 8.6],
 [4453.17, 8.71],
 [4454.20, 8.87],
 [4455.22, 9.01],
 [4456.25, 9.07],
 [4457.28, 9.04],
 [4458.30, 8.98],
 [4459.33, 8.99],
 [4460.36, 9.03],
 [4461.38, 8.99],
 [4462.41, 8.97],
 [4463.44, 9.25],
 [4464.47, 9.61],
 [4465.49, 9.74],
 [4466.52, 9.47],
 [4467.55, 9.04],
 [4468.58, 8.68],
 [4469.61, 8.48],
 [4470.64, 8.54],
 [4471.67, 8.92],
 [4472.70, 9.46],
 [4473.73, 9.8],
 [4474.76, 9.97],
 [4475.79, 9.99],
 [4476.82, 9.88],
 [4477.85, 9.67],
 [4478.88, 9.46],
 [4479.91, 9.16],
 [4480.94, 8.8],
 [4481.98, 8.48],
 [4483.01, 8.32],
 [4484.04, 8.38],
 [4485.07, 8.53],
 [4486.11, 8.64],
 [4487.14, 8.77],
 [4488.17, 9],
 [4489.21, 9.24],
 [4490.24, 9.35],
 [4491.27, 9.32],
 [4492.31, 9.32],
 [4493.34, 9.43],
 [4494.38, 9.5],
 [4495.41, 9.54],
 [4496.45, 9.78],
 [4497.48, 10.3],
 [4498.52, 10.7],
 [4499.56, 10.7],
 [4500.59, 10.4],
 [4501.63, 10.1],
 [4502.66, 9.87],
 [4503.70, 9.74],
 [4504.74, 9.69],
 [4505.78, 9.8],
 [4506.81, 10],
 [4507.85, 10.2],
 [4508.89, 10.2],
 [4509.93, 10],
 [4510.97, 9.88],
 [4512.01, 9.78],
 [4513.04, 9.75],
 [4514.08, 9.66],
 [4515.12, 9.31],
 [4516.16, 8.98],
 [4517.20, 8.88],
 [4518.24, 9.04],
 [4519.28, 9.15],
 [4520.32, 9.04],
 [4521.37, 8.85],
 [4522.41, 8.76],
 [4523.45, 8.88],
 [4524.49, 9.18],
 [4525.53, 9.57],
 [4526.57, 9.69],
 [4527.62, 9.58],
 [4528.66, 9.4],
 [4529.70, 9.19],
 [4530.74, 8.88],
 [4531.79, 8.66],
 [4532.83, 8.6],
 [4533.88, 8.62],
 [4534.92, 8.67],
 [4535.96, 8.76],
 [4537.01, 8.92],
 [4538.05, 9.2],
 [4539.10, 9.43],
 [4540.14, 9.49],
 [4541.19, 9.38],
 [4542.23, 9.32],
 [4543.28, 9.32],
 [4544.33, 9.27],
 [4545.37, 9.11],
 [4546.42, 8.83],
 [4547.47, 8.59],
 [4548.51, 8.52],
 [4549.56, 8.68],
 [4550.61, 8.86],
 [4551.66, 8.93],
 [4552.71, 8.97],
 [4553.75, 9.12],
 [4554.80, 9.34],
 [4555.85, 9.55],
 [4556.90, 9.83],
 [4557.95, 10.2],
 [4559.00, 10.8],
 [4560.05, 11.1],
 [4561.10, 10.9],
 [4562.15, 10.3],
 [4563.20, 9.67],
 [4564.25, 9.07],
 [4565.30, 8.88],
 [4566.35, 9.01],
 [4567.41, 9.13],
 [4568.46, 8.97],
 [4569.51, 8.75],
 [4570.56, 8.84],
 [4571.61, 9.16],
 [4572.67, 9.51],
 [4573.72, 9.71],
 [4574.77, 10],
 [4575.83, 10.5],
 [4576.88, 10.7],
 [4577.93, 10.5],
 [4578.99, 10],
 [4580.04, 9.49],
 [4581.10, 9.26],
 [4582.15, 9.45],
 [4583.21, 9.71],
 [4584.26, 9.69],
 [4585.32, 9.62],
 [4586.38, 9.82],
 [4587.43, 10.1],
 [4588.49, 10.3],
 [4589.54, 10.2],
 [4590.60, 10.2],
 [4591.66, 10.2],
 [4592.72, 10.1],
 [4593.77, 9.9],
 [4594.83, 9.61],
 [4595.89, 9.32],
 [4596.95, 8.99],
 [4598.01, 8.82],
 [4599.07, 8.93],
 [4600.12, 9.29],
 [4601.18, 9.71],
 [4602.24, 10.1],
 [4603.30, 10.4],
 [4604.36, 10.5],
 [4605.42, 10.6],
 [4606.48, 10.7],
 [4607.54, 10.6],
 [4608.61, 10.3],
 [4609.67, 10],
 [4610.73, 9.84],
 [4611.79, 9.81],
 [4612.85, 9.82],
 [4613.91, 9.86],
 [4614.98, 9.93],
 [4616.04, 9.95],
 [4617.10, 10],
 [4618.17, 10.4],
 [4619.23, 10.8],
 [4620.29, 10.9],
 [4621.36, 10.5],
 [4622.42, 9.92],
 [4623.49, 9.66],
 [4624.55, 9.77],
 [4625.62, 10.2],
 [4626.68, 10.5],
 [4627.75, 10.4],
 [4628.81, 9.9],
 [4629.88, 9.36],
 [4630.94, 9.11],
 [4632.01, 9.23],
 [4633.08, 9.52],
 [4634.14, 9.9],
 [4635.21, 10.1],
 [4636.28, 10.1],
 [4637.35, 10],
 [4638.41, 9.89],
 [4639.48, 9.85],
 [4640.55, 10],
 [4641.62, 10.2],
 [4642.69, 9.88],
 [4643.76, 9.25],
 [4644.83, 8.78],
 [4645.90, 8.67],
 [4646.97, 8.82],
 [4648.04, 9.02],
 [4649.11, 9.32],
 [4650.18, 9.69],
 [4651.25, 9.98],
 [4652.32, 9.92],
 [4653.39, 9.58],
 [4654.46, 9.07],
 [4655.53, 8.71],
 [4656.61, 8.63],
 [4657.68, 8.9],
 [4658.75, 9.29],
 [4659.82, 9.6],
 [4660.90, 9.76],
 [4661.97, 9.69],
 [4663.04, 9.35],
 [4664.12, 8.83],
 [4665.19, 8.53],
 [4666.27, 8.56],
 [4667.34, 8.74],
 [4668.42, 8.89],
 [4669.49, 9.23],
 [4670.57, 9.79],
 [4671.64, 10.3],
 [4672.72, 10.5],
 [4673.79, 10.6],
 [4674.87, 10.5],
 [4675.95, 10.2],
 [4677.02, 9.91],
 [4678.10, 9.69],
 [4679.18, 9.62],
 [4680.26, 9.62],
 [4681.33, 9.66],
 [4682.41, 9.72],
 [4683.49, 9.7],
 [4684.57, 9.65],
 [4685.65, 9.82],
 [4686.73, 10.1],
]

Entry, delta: 0.3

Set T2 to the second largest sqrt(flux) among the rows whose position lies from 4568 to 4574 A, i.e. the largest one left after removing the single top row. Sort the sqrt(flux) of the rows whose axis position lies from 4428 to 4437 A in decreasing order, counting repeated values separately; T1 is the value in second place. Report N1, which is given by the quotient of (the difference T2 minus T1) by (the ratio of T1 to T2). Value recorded -0.01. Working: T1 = 3.10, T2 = 3.08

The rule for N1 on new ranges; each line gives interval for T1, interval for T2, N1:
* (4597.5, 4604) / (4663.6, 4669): -0.19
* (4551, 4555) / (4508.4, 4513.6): 0.15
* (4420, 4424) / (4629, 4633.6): -0.03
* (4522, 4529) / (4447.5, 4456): -0.09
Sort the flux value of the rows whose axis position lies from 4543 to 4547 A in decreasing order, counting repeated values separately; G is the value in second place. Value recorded 9.27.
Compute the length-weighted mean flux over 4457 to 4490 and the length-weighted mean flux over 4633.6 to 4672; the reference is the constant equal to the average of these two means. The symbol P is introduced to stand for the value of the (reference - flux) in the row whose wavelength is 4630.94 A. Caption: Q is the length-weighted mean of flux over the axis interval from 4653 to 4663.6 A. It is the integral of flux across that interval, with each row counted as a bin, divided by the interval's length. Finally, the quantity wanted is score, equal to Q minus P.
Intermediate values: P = 0.1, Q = 9.25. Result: 9.1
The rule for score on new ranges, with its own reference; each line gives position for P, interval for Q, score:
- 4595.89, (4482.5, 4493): 9.0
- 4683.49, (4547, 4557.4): 9.5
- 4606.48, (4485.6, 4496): 10.7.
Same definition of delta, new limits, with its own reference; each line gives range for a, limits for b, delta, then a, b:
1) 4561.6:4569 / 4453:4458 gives -0.4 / 0.64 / 0.2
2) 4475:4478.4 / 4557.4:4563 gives 0.8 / 1.08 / 1.8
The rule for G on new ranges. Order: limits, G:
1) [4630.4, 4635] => 9.52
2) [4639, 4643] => 10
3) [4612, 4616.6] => 9.93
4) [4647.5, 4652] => 9.69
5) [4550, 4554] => 8.97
